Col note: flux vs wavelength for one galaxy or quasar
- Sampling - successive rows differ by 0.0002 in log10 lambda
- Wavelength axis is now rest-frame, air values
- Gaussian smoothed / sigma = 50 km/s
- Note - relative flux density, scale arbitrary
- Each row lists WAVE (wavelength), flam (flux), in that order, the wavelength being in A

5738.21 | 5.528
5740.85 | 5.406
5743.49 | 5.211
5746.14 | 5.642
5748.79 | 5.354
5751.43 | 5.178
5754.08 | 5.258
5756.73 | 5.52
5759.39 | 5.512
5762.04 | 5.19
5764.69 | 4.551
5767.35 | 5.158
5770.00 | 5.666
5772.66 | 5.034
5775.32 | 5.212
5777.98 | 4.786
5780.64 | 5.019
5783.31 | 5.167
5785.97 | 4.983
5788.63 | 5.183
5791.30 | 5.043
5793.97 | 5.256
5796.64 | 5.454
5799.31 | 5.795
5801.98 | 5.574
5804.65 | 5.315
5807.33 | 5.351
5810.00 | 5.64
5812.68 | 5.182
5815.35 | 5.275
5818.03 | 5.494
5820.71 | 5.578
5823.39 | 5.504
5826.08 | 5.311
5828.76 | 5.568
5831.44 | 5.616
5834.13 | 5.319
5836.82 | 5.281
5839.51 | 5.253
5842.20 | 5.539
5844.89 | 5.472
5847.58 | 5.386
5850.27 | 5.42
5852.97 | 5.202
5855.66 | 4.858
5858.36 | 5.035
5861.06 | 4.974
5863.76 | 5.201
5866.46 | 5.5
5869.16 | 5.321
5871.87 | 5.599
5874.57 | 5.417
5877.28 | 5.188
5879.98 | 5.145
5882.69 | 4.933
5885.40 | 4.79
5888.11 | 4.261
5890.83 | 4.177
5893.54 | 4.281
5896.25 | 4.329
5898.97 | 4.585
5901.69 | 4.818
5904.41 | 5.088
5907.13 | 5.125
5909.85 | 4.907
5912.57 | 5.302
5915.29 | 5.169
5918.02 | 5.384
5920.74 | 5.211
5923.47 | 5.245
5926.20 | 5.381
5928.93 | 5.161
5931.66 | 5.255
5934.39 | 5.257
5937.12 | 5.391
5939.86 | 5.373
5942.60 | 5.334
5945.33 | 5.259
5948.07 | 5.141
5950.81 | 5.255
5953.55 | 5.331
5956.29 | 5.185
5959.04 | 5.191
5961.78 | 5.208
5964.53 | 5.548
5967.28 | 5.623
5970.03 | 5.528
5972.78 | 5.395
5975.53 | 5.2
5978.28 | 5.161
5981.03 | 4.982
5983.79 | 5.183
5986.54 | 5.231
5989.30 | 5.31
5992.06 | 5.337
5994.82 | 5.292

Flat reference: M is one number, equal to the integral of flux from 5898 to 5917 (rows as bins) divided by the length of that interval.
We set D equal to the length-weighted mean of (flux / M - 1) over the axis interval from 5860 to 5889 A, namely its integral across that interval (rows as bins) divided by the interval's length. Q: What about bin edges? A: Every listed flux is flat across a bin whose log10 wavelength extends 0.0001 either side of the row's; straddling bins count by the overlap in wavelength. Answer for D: 0.024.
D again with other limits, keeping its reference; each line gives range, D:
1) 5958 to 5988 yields 0.056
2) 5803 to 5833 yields 0.085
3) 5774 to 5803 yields 0.041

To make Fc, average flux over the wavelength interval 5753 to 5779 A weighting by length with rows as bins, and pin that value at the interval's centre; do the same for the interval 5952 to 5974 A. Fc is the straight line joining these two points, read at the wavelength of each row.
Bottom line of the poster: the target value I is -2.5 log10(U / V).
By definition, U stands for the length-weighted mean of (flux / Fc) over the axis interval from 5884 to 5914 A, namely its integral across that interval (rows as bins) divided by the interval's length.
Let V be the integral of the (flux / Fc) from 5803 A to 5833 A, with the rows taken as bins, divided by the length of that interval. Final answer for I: 0.17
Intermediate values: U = 0.884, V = 1.038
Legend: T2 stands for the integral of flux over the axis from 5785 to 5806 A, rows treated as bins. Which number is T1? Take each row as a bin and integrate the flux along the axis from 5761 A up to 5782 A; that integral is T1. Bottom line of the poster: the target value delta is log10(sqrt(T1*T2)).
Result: 2.04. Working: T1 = 107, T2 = 112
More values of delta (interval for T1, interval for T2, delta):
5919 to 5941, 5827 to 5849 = 2.07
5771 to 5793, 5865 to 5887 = 2.05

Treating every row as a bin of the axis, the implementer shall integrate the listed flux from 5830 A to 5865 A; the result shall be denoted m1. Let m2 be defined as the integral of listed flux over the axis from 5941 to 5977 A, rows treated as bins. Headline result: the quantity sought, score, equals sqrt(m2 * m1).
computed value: 188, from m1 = 185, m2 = 192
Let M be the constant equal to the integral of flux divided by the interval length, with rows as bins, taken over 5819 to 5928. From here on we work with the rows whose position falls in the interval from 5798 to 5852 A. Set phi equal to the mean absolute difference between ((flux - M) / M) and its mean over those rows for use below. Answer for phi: 0.026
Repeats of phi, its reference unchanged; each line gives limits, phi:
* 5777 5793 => 0.020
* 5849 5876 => 0.039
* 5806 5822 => 0.029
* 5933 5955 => 0.013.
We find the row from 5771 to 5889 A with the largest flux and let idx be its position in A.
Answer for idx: 5799.31 A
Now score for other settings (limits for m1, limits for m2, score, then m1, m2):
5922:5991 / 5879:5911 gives 234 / 365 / 150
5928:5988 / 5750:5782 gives 229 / 317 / 166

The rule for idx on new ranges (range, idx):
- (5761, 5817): 5799.31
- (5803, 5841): 5810.00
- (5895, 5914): 5912.57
